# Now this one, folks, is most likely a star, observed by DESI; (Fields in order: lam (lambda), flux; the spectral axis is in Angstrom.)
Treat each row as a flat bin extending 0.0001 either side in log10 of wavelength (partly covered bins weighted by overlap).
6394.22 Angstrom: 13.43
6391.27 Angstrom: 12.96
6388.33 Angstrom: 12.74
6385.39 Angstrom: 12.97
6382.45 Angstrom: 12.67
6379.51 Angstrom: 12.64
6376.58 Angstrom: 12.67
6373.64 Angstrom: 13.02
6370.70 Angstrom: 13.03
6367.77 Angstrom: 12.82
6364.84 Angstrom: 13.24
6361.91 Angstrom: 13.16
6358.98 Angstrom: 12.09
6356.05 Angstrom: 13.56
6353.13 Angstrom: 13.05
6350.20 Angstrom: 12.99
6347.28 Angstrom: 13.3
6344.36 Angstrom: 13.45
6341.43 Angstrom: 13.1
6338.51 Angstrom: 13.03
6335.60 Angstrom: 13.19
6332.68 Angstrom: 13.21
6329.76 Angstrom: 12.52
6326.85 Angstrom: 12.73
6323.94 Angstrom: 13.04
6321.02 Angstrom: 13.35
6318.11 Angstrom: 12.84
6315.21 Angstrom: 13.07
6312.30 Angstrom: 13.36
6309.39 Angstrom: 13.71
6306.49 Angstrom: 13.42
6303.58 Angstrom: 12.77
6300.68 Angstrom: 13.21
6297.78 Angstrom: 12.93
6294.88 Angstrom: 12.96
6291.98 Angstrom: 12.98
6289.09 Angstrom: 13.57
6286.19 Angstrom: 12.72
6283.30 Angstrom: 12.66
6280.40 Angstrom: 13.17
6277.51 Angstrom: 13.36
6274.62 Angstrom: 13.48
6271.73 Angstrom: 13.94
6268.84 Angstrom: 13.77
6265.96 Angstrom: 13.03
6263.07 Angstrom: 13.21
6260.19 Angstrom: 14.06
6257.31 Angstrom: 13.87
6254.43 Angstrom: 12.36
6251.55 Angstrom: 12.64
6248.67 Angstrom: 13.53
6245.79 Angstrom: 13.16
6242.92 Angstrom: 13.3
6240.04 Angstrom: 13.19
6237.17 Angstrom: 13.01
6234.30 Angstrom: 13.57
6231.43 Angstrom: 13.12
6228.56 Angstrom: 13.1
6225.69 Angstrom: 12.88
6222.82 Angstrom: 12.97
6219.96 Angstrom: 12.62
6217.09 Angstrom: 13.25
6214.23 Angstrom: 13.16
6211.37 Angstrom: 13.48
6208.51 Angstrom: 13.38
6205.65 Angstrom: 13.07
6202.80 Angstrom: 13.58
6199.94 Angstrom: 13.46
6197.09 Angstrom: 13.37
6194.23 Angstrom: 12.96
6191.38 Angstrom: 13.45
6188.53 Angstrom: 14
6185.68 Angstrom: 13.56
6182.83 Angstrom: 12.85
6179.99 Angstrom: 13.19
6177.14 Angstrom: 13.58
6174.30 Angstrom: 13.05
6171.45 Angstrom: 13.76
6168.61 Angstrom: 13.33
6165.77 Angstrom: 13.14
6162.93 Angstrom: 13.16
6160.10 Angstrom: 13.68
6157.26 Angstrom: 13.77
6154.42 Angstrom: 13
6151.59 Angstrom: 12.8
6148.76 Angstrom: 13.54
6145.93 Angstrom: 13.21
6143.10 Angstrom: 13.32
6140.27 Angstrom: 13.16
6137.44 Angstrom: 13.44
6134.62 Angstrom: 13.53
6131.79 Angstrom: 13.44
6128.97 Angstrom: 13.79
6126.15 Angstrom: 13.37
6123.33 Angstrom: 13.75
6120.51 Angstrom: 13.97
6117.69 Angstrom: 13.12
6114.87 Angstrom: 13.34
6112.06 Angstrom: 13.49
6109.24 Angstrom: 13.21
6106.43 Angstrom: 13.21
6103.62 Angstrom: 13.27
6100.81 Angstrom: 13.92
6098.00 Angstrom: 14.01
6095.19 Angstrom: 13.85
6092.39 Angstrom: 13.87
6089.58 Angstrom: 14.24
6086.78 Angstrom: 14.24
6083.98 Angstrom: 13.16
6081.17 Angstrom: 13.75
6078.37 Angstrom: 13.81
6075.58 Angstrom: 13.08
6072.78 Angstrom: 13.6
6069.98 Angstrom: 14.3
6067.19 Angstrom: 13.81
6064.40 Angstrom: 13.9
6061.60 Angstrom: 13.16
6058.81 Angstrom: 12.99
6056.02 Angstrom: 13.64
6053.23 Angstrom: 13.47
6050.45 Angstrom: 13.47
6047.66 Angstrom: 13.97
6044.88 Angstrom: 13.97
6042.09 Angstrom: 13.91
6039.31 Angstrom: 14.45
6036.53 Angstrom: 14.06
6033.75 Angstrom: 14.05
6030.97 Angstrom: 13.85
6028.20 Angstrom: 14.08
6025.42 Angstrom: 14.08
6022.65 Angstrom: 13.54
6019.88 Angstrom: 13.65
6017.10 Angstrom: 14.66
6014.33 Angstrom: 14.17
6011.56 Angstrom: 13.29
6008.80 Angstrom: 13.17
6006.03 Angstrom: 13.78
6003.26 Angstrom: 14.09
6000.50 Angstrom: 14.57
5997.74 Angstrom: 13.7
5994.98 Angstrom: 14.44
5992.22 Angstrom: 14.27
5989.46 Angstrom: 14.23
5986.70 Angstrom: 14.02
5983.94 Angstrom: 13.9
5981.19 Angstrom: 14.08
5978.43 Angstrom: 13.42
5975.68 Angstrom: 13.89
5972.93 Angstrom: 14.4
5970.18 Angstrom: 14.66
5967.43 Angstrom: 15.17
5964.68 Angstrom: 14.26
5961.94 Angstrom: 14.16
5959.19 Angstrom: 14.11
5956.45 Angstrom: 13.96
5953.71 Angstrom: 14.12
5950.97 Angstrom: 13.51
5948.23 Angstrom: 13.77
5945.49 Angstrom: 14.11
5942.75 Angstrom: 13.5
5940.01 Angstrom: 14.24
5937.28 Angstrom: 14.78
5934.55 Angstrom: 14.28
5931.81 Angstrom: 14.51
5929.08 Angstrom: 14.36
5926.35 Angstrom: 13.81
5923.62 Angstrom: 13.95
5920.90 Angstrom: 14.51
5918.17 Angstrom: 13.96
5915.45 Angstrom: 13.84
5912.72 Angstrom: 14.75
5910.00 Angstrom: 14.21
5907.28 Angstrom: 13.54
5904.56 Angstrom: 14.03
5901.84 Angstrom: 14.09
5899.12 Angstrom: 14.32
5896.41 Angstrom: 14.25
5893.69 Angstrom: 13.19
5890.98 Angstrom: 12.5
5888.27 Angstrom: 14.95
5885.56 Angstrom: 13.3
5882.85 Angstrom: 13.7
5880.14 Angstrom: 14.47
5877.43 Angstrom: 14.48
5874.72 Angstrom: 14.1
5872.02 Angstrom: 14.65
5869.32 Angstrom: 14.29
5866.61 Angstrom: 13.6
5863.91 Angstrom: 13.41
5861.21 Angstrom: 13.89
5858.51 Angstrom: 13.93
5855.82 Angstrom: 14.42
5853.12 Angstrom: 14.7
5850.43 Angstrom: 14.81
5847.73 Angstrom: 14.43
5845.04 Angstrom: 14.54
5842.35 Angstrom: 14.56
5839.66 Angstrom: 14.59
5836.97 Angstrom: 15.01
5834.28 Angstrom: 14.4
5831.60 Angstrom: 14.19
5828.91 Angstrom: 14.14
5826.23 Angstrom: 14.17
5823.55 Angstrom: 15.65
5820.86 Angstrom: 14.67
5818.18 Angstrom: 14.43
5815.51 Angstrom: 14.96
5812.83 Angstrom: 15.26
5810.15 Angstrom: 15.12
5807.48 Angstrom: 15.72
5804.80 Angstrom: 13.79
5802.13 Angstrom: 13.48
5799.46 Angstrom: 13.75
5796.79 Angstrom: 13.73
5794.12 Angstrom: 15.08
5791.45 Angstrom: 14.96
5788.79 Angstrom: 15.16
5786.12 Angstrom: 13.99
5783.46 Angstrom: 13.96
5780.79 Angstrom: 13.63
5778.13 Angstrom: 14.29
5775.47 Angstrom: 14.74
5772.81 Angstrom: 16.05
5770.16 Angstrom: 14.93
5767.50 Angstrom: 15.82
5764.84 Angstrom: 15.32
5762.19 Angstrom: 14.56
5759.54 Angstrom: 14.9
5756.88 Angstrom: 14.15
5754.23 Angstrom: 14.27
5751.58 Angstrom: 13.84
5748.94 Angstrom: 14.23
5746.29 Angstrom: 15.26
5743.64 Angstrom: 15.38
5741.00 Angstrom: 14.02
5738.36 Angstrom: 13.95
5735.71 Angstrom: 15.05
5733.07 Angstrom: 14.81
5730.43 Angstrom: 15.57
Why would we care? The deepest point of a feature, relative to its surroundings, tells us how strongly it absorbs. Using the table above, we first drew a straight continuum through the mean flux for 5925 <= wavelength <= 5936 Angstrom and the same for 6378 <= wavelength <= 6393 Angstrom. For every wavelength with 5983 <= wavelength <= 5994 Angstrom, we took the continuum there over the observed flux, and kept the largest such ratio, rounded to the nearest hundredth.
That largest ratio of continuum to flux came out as 1.01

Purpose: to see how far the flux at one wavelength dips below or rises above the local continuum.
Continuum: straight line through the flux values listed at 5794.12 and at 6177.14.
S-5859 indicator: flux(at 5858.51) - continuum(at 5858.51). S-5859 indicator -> -0.9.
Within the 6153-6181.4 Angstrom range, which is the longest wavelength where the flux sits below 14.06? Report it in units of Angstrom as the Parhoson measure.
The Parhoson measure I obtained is 6179.99 Angstrom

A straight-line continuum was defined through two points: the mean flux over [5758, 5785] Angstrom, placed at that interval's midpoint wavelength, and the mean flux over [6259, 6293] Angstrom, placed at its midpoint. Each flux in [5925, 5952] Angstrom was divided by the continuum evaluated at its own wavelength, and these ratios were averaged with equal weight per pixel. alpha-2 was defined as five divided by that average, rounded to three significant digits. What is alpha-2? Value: 5.08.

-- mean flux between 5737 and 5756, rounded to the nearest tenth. 14.4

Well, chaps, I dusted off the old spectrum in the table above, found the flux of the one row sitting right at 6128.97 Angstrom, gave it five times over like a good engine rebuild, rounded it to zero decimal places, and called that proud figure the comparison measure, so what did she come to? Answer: 69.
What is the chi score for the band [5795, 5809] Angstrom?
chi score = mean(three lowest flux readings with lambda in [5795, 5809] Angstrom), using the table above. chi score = 13.65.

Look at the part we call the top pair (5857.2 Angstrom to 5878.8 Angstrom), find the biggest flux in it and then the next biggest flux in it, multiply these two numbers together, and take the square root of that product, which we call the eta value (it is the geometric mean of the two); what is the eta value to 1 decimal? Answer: 14.6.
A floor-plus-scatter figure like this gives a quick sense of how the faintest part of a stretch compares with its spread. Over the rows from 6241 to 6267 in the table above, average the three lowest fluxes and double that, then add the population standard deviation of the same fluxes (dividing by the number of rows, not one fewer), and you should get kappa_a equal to 25.9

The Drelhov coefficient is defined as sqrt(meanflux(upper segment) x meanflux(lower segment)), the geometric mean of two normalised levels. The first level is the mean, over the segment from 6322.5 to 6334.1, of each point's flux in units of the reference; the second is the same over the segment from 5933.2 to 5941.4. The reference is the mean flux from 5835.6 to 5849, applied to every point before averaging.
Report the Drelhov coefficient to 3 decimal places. 0.932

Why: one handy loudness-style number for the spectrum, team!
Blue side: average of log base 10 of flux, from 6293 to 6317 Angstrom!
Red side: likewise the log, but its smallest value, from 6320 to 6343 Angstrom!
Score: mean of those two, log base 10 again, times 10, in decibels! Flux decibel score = 0.45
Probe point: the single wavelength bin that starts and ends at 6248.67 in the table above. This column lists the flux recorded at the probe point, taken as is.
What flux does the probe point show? 13.53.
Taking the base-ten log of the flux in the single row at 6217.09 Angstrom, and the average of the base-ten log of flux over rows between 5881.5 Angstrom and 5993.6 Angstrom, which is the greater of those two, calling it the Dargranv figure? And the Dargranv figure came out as 1.15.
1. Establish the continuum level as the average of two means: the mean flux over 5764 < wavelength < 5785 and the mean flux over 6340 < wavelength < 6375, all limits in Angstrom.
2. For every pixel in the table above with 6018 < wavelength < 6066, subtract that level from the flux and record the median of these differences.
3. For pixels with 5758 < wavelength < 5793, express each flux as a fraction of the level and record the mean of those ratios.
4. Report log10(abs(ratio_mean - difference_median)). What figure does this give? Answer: 0.0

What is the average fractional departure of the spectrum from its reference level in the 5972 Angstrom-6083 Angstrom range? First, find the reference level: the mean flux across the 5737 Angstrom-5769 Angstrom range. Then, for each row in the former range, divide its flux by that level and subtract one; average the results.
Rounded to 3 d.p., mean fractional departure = -0.053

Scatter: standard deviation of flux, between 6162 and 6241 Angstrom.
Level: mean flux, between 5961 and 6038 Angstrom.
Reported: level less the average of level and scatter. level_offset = 6.88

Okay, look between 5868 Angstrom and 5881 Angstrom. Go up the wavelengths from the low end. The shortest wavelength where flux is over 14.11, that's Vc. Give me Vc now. 5869.32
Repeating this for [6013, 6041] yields 6014.33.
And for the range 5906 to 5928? 5910.00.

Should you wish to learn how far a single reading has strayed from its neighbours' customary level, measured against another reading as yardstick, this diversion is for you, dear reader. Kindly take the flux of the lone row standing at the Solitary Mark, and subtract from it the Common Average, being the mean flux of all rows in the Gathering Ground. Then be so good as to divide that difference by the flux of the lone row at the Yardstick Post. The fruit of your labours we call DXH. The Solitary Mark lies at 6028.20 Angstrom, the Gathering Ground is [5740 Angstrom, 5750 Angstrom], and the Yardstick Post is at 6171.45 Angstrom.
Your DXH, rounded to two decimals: -0.05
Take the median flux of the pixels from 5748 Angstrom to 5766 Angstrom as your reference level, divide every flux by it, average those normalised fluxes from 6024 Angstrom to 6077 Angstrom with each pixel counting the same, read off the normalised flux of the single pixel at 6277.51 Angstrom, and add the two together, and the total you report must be 1.90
